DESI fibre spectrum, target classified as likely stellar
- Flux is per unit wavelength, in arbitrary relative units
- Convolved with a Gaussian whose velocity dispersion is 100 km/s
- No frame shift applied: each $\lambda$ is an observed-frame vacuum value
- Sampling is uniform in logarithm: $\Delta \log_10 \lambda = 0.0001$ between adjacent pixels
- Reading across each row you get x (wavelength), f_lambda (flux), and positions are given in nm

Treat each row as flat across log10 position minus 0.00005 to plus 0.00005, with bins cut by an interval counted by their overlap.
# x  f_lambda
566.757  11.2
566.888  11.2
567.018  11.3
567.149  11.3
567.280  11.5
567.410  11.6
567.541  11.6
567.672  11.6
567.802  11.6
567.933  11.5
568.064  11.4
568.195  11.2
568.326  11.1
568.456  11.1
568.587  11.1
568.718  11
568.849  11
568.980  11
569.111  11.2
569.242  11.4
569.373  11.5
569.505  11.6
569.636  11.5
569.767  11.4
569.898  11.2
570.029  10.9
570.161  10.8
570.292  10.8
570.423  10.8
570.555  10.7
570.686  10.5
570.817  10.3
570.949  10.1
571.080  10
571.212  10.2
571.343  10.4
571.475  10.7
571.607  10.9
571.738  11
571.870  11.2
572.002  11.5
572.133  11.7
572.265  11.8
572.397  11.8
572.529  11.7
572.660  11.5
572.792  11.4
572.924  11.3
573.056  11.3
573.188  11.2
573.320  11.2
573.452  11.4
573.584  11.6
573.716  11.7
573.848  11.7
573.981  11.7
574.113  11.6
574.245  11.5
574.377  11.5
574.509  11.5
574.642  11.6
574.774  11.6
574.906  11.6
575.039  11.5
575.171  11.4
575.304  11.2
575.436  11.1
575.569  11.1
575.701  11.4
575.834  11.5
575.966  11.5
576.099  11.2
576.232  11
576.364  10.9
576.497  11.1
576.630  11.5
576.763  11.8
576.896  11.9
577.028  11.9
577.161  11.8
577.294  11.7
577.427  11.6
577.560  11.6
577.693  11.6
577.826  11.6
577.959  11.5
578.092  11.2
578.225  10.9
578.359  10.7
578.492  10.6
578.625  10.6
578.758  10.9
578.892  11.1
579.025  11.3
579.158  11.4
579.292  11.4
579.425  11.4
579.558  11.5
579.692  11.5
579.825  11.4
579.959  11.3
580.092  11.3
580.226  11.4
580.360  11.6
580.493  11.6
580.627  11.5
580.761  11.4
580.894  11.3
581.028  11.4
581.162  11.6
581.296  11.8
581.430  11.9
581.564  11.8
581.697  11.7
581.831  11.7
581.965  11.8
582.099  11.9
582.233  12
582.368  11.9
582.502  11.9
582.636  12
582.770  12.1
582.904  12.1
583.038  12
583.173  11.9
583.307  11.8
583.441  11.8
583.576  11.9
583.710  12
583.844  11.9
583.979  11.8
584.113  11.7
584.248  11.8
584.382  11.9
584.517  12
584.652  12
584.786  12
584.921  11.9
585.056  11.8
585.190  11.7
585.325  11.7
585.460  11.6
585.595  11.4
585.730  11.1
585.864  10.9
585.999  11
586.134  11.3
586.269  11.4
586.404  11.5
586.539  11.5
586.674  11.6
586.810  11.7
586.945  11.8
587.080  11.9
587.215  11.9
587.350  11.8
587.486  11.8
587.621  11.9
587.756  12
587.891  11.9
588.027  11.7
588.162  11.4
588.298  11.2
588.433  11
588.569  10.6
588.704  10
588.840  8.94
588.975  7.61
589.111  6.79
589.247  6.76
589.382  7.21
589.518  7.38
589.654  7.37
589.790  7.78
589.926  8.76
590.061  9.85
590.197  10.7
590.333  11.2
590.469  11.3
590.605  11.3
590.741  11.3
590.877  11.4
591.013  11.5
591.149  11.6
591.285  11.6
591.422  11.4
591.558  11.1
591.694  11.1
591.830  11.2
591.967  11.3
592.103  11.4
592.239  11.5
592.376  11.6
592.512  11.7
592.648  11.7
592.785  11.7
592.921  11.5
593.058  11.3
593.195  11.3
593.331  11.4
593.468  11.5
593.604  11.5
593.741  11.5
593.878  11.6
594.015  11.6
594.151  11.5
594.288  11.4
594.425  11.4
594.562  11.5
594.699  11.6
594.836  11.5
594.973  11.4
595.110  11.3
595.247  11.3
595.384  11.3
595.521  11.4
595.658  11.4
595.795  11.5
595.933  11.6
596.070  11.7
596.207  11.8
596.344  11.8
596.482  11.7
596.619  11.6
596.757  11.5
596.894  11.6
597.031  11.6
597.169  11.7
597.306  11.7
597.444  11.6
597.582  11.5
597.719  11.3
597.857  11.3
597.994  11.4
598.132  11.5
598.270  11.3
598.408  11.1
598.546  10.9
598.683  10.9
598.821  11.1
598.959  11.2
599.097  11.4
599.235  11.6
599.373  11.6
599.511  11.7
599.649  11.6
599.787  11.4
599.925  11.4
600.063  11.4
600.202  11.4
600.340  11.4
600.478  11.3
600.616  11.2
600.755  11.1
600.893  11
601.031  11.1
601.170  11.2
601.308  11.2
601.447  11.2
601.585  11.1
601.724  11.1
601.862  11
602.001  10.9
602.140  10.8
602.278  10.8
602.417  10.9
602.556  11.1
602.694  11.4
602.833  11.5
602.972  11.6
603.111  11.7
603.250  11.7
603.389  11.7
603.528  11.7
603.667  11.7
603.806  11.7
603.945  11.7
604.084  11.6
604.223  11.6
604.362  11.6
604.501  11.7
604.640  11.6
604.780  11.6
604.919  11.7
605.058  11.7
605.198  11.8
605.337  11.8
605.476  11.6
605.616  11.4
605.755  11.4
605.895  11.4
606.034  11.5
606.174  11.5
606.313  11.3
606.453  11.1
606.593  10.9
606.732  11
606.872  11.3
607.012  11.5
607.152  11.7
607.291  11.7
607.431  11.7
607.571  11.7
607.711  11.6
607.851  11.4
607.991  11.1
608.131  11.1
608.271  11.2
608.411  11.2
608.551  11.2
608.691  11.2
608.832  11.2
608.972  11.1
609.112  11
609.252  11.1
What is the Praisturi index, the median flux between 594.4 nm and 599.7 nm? 11.5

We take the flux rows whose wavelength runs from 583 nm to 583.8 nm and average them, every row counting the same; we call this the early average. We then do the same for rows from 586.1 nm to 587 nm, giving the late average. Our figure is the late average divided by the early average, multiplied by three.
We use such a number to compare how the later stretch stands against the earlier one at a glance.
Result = 2.91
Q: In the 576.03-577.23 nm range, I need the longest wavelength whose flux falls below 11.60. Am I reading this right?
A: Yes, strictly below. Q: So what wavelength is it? 576.630 nm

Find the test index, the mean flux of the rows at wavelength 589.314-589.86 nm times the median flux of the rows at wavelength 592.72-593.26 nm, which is 85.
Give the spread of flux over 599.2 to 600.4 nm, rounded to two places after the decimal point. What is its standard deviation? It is 0.12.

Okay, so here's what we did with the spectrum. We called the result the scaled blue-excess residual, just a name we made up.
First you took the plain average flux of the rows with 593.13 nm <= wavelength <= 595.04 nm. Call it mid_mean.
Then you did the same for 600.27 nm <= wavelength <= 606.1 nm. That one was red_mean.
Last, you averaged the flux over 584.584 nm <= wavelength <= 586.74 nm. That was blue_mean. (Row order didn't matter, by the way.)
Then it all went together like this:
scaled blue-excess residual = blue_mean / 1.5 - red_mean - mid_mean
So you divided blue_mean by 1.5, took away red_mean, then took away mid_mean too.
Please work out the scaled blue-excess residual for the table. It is -15.2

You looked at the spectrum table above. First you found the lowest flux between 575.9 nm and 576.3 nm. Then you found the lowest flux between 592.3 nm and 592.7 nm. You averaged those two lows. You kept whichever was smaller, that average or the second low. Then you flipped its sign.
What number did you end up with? -11.3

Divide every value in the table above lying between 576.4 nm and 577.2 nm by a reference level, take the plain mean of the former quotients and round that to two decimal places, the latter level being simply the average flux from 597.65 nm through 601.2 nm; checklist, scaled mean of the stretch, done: 1.03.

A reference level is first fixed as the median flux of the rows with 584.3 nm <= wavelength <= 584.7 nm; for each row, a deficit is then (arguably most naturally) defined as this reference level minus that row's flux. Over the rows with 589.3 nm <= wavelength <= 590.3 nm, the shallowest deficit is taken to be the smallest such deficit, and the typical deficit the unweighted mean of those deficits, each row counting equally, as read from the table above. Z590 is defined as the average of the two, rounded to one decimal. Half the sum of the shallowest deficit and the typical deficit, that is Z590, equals 2.4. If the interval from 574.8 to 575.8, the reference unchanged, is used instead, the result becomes 0.5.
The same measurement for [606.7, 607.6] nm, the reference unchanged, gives 0.4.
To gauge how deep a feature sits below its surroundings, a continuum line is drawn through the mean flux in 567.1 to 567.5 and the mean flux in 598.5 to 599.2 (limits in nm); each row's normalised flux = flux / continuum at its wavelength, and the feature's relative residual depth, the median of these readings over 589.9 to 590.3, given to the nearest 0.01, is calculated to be 0.88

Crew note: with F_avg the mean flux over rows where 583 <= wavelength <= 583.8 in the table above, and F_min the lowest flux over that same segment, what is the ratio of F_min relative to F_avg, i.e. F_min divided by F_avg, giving 0.992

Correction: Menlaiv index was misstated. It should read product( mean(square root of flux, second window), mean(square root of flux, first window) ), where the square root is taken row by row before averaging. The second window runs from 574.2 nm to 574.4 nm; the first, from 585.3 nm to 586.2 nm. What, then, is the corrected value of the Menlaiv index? 11.4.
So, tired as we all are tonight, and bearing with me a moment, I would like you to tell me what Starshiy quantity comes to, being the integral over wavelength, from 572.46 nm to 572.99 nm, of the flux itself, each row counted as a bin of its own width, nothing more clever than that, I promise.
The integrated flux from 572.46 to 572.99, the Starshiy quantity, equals 6.1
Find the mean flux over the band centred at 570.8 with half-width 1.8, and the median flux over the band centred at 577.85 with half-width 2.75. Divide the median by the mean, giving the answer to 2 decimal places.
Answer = 1.03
